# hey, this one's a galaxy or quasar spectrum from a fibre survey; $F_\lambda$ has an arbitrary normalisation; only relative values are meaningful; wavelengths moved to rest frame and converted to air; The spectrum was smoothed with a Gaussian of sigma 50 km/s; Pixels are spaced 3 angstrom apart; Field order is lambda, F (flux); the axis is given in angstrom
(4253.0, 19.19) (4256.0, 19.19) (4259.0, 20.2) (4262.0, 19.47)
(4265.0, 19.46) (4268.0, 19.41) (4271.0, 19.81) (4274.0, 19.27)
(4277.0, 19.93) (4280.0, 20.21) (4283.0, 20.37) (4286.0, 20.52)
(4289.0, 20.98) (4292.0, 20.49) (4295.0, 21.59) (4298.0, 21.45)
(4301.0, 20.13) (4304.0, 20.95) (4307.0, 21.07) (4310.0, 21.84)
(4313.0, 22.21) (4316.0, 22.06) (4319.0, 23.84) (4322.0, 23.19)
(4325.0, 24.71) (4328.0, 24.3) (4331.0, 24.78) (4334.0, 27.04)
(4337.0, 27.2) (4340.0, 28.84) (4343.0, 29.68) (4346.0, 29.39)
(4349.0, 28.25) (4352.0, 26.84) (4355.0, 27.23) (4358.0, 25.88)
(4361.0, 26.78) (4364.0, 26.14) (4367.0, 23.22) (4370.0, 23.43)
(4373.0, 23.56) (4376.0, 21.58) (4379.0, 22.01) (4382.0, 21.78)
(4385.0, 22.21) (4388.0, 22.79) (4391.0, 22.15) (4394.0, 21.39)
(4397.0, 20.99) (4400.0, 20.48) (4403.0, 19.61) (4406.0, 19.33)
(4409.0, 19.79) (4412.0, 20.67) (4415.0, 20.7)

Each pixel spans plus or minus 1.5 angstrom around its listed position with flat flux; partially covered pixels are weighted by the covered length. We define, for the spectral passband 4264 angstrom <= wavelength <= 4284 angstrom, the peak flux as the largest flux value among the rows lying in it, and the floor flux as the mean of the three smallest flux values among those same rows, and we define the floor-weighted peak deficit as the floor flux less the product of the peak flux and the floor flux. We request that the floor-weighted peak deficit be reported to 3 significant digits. -375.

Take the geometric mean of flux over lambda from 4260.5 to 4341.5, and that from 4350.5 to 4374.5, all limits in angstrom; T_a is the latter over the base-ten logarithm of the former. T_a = 18.9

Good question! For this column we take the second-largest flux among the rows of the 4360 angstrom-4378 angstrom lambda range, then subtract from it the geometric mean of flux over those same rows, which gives 2.09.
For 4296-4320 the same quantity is 0.54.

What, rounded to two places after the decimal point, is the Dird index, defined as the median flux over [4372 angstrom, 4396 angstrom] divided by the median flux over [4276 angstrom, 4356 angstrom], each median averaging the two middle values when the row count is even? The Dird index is 0.99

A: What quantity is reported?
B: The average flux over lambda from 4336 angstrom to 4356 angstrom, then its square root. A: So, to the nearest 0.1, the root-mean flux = 5.3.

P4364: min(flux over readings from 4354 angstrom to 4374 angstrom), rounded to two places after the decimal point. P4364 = 23.22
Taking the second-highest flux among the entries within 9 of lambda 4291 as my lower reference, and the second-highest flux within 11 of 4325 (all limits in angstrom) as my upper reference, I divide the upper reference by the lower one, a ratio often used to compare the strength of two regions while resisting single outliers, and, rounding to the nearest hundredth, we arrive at 1.16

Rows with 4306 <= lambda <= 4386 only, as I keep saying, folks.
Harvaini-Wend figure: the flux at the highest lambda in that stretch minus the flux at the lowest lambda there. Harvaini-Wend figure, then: 1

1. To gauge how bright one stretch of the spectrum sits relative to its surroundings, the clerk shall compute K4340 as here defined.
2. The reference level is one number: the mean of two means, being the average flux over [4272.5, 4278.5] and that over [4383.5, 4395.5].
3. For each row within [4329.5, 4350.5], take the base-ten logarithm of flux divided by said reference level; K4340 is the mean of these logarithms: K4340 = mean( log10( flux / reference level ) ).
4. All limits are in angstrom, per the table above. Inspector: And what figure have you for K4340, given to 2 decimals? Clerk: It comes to 0.13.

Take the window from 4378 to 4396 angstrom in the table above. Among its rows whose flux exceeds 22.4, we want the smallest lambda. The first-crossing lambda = 4388.0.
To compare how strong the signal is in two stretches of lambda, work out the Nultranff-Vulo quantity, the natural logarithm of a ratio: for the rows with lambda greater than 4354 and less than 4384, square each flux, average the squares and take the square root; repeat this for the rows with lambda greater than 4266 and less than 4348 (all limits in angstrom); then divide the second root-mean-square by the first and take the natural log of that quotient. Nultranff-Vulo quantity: -0.05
